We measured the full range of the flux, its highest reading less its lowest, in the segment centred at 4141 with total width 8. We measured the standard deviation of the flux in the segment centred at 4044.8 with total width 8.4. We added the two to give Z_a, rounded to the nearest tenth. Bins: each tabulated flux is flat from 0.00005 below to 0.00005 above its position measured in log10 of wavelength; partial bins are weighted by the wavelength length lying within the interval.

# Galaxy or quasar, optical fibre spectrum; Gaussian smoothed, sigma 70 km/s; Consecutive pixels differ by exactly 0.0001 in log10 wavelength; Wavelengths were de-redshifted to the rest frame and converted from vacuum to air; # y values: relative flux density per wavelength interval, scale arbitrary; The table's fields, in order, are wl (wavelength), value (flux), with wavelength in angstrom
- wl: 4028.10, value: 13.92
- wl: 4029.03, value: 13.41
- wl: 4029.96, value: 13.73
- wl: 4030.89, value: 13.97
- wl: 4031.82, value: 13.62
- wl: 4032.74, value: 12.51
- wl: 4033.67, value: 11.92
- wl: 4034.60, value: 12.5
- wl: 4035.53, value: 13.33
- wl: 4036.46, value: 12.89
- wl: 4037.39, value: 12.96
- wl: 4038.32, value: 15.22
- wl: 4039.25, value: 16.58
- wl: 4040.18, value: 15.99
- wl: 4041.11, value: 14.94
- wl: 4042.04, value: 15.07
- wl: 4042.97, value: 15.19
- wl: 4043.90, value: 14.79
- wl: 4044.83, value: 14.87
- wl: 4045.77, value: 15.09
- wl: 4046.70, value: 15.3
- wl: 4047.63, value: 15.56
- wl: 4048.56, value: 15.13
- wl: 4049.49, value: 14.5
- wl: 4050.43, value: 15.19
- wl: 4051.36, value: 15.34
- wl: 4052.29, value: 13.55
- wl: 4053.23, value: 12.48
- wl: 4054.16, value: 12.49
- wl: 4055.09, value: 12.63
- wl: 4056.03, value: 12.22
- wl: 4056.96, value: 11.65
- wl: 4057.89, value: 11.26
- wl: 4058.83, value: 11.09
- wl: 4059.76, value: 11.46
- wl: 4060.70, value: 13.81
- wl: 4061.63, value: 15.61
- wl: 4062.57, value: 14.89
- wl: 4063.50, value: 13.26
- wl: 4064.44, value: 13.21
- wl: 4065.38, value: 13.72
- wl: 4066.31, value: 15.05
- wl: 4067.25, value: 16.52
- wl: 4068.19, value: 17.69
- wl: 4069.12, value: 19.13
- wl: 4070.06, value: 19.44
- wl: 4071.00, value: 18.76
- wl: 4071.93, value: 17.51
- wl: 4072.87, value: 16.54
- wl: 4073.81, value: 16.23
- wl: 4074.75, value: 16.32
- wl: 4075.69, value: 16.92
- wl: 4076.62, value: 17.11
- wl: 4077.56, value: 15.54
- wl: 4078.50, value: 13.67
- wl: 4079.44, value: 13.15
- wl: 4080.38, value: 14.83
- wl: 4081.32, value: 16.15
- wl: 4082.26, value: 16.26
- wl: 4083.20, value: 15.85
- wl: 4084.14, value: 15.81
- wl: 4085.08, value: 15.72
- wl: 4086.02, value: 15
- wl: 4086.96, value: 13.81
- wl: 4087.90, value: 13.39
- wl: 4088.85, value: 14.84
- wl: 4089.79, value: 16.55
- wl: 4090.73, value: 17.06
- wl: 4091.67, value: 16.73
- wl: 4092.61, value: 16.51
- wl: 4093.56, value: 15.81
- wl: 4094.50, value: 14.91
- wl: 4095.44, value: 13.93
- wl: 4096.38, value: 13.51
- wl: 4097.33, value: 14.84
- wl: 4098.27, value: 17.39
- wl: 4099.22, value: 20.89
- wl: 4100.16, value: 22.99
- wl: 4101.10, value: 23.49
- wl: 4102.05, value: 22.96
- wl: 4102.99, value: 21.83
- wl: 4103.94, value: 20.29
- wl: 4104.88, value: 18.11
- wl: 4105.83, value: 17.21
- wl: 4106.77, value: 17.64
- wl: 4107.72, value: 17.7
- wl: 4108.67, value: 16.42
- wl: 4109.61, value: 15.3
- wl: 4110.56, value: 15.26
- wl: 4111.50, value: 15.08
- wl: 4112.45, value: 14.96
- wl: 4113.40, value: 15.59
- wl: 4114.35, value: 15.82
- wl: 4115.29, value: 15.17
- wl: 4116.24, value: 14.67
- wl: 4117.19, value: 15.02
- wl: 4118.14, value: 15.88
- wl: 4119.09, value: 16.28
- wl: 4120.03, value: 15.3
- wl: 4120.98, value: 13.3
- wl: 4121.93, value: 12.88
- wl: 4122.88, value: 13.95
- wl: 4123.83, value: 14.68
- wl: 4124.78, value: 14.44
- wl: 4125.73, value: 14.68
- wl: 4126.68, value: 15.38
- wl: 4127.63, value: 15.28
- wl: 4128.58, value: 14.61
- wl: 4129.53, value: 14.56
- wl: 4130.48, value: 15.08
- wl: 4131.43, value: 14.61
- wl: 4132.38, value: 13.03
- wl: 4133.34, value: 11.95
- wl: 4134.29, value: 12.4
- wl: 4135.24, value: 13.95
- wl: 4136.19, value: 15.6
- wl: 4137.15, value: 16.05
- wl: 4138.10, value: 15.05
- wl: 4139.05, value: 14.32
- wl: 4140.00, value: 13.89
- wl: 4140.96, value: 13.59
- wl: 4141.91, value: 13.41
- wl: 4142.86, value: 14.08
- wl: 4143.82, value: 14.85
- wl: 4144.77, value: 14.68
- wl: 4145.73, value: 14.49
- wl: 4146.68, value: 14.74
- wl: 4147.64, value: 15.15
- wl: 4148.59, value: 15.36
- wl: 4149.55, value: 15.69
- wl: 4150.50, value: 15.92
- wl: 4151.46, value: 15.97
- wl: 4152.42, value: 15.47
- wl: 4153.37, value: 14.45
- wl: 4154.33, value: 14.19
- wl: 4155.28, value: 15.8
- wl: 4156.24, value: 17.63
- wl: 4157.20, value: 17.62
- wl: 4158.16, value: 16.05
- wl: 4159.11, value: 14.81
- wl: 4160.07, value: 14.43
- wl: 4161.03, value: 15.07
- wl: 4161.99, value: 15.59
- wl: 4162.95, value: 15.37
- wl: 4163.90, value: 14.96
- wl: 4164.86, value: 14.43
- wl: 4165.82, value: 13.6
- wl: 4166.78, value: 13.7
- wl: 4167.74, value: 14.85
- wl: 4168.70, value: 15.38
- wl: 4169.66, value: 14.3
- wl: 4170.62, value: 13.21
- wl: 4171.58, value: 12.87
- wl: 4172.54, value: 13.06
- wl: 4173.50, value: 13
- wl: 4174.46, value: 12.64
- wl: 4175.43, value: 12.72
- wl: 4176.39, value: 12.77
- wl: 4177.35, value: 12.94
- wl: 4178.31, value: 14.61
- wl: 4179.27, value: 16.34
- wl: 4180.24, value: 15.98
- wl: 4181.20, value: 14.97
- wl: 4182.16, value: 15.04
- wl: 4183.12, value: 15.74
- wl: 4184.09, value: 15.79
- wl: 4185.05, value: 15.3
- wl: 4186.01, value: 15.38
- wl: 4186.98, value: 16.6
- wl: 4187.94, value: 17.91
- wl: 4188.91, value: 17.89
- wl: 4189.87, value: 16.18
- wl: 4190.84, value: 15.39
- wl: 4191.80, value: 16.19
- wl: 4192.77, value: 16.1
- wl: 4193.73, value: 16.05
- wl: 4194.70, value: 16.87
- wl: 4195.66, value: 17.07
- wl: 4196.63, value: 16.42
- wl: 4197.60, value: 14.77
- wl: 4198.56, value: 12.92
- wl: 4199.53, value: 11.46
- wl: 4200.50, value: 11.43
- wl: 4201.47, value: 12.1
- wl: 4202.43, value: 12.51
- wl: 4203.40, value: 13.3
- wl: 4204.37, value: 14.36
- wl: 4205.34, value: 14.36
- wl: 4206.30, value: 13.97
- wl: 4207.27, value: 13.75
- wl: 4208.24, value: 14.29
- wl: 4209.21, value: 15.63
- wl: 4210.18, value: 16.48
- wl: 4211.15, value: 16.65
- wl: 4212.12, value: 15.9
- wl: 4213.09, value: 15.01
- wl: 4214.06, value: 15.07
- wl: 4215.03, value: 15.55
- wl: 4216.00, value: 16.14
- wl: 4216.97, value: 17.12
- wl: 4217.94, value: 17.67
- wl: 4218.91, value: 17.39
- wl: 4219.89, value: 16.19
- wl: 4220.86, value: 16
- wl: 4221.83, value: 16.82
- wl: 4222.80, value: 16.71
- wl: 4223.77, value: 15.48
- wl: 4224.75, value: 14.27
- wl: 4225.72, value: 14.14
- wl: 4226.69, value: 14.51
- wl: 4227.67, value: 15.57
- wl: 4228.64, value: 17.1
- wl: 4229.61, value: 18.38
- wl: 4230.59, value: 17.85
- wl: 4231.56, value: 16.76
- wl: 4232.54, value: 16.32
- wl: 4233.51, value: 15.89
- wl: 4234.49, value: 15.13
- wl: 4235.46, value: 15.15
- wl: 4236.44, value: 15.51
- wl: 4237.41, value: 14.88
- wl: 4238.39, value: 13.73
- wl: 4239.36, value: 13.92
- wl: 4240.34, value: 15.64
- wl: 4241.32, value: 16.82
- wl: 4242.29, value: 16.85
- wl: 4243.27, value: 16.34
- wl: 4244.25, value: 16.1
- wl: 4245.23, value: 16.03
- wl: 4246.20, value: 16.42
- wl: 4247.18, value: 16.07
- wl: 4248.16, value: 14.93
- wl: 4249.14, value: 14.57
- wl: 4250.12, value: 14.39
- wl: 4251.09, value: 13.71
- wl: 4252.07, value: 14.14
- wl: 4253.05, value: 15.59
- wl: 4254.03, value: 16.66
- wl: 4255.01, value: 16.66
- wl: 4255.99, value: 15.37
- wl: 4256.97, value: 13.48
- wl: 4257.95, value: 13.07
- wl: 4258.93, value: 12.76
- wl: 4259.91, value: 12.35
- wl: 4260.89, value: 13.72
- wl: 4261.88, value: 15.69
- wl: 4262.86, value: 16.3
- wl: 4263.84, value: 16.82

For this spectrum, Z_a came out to 2.9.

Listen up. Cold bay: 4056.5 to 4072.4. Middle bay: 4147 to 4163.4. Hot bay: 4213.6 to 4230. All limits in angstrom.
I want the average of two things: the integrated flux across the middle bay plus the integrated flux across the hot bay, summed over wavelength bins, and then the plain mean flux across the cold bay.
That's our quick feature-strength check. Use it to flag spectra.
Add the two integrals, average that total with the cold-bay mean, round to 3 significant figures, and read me 267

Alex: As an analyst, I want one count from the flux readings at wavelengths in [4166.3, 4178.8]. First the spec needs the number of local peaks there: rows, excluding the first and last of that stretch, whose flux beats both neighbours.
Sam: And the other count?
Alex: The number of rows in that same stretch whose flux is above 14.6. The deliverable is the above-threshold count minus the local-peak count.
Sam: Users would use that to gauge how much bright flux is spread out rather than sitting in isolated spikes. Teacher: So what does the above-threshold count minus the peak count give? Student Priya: 1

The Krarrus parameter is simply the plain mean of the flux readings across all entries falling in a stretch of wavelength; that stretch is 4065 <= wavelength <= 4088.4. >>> 16.0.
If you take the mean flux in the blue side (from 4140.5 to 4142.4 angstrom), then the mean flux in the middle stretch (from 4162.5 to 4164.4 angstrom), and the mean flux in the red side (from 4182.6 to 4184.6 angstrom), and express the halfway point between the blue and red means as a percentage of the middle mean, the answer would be 96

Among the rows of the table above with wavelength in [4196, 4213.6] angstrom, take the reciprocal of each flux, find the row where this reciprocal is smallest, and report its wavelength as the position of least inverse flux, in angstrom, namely 4211.15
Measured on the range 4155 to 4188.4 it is 4187.94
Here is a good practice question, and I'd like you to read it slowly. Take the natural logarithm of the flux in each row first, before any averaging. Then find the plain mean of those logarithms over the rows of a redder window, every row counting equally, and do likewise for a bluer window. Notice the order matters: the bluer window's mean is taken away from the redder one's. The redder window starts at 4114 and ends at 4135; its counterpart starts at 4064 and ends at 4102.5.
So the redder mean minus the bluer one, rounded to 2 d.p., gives -0.12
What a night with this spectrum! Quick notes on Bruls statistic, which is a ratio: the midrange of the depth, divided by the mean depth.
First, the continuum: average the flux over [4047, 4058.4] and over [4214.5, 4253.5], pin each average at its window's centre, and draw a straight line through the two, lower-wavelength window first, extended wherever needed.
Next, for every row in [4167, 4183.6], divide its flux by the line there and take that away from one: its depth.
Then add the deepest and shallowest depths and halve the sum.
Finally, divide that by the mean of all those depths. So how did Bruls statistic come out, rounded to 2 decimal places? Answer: 0.64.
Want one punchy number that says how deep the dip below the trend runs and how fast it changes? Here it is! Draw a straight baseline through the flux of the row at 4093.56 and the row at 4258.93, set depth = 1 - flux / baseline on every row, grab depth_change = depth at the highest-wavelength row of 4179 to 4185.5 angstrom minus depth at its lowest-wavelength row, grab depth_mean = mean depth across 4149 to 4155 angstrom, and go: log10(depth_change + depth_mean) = -1.6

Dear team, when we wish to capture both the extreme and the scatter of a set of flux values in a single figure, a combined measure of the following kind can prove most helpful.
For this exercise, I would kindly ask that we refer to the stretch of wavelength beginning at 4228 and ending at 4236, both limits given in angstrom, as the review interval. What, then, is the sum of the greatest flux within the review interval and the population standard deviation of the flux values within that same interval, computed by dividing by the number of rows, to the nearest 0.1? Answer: 19.5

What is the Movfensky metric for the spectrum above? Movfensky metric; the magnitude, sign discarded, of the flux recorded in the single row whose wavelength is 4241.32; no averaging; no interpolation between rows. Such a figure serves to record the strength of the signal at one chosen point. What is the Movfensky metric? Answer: 16.8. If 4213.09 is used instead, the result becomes 15.0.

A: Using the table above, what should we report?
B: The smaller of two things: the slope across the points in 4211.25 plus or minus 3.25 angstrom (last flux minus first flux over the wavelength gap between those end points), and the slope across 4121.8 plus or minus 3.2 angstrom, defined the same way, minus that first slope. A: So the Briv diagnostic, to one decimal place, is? -0.5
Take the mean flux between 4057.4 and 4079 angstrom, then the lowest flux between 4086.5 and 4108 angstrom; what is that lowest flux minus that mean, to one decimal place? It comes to -2.0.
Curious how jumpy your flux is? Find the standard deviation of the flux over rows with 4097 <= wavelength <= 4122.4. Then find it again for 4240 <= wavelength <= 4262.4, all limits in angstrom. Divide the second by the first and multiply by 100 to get 47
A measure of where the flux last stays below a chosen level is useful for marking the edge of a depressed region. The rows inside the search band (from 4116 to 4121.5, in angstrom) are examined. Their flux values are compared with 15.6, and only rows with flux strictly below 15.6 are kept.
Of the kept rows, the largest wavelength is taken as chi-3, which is 4120.98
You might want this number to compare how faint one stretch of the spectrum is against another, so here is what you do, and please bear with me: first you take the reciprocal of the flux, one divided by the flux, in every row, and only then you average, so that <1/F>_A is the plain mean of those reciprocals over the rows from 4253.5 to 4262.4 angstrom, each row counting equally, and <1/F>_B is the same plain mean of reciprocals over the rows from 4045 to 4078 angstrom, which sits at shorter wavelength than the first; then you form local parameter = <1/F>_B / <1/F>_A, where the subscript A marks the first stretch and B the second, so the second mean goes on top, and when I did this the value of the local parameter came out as 0.98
